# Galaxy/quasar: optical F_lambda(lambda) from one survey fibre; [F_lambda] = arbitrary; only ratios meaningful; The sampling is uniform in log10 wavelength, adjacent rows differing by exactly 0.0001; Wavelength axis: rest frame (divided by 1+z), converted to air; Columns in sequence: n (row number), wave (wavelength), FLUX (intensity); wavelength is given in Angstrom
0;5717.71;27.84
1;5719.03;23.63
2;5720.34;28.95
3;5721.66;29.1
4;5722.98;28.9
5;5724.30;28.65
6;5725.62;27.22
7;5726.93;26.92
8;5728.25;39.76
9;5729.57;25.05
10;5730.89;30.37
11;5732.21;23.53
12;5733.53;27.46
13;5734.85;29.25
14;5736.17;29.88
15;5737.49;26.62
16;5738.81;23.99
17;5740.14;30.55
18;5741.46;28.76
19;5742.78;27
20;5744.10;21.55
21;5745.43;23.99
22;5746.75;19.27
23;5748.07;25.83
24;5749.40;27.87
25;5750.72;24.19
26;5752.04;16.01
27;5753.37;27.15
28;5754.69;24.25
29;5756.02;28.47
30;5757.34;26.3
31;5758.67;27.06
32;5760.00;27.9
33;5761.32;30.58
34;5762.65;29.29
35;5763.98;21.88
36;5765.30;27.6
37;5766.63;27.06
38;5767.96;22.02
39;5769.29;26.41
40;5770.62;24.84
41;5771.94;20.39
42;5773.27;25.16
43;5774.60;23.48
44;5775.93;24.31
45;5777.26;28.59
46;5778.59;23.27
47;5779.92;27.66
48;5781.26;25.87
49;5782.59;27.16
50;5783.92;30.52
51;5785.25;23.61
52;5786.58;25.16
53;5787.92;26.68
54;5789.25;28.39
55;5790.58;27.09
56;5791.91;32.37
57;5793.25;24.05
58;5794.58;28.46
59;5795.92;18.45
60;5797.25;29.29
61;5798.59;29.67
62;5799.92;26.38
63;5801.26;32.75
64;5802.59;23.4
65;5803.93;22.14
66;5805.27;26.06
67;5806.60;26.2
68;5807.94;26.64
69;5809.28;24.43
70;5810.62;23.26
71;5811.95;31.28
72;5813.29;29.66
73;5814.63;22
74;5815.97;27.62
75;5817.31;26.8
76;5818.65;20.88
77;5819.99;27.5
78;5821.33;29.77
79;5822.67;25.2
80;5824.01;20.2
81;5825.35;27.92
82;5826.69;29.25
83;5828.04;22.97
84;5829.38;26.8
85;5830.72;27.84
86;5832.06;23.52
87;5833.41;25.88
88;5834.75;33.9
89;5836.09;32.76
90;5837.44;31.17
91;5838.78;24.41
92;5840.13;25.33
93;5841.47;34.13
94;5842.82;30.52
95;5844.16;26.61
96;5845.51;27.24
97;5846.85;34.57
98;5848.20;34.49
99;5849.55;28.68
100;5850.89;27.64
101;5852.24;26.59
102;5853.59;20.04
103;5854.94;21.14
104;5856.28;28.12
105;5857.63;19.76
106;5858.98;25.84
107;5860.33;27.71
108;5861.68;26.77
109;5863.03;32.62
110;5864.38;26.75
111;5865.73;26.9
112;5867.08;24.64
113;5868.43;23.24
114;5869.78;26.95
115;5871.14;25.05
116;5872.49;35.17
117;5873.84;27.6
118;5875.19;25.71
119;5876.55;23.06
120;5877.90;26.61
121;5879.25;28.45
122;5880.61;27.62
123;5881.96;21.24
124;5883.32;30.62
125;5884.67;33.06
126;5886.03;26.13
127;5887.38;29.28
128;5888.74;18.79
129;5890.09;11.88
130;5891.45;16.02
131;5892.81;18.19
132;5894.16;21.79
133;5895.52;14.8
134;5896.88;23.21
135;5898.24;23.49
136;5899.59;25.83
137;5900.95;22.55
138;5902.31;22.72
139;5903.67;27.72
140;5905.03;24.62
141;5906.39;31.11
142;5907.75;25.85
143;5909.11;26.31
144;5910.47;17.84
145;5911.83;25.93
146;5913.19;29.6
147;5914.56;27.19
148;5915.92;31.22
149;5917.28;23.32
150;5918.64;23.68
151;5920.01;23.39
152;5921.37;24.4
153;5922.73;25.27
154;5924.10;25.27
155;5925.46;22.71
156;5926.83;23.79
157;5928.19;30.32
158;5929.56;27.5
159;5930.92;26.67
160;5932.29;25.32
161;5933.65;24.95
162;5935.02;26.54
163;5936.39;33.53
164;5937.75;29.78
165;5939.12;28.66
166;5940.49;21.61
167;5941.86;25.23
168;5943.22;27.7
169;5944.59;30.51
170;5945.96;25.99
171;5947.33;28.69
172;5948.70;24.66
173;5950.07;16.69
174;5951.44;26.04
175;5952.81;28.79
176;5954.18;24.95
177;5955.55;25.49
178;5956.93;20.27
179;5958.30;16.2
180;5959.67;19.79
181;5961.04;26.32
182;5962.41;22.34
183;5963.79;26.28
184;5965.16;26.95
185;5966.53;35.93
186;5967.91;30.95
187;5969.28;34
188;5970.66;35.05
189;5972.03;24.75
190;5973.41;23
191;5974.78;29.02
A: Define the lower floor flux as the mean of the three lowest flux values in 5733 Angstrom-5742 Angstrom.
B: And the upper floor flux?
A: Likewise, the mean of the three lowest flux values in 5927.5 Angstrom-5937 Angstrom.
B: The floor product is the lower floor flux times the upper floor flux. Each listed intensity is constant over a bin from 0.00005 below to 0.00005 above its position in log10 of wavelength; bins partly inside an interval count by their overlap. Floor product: 666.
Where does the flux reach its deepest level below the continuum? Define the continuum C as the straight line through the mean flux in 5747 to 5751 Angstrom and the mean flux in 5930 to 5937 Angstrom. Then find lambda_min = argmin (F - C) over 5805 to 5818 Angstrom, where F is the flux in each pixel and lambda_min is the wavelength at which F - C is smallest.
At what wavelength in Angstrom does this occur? 5814.63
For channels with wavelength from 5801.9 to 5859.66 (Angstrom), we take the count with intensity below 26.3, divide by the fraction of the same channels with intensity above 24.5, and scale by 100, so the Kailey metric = 2723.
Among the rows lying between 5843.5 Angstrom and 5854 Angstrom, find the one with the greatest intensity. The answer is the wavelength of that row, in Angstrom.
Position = 5846.85 Angstrom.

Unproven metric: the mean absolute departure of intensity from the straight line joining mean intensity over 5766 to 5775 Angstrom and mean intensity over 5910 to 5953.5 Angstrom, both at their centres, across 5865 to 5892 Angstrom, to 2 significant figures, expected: 3.9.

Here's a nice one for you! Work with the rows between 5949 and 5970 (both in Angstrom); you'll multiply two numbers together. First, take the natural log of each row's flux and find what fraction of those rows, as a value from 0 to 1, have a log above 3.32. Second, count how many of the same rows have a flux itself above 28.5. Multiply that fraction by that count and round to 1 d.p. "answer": 1.1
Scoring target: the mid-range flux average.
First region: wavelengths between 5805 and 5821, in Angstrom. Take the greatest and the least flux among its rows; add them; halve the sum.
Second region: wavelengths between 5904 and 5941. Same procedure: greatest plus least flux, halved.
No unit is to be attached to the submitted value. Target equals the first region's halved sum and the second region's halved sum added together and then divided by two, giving 25.9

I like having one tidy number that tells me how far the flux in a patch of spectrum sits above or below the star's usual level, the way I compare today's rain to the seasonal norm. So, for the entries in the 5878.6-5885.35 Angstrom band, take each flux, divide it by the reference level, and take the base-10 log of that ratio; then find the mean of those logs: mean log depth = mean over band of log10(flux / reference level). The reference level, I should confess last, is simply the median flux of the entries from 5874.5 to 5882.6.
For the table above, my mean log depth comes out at 0.028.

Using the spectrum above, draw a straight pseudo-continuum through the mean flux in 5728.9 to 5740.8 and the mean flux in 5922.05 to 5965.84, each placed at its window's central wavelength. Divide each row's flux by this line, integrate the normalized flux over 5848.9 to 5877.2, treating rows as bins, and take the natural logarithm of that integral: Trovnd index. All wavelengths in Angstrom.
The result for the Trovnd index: 3.34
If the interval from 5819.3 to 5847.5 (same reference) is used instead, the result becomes 3.39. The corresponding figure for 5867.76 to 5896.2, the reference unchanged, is 3.28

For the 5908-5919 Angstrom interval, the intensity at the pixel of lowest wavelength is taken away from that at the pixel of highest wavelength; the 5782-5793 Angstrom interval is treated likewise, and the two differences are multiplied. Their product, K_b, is -14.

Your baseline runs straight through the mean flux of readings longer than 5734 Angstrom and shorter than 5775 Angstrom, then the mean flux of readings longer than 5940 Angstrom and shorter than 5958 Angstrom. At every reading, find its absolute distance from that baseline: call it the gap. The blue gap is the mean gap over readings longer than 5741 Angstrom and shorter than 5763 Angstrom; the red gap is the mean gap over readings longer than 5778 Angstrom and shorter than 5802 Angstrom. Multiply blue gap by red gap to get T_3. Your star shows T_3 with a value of 8.5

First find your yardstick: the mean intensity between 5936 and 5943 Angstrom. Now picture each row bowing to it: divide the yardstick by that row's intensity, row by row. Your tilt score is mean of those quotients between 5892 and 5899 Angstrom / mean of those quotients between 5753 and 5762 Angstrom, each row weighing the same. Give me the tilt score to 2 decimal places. 1.39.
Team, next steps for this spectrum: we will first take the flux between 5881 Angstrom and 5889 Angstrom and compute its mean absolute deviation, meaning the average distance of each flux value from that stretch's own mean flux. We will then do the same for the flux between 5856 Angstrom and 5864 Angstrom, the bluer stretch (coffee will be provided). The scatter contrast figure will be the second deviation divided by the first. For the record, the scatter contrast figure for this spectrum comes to 0.6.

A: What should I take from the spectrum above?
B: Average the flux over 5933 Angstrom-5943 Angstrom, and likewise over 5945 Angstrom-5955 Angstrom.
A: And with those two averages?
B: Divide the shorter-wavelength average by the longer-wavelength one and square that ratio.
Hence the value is 1.2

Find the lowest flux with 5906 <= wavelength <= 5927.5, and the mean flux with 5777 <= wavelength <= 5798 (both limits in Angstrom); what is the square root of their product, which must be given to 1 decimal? 21.8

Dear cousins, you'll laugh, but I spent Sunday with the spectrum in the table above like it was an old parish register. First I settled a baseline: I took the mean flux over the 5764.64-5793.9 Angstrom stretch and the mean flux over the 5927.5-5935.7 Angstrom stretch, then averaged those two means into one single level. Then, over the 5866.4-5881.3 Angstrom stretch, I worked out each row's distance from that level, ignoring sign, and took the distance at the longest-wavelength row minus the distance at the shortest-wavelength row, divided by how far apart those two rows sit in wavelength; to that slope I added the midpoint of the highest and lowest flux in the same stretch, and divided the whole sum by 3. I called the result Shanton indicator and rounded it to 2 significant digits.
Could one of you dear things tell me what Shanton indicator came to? 9.7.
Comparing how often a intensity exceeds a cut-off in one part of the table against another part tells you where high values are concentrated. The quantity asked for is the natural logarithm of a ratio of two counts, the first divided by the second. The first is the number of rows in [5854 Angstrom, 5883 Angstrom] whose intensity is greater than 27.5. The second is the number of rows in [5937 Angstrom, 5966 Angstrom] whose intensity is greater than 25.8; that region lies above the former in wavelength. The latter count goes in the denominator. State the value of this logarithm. -0.5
